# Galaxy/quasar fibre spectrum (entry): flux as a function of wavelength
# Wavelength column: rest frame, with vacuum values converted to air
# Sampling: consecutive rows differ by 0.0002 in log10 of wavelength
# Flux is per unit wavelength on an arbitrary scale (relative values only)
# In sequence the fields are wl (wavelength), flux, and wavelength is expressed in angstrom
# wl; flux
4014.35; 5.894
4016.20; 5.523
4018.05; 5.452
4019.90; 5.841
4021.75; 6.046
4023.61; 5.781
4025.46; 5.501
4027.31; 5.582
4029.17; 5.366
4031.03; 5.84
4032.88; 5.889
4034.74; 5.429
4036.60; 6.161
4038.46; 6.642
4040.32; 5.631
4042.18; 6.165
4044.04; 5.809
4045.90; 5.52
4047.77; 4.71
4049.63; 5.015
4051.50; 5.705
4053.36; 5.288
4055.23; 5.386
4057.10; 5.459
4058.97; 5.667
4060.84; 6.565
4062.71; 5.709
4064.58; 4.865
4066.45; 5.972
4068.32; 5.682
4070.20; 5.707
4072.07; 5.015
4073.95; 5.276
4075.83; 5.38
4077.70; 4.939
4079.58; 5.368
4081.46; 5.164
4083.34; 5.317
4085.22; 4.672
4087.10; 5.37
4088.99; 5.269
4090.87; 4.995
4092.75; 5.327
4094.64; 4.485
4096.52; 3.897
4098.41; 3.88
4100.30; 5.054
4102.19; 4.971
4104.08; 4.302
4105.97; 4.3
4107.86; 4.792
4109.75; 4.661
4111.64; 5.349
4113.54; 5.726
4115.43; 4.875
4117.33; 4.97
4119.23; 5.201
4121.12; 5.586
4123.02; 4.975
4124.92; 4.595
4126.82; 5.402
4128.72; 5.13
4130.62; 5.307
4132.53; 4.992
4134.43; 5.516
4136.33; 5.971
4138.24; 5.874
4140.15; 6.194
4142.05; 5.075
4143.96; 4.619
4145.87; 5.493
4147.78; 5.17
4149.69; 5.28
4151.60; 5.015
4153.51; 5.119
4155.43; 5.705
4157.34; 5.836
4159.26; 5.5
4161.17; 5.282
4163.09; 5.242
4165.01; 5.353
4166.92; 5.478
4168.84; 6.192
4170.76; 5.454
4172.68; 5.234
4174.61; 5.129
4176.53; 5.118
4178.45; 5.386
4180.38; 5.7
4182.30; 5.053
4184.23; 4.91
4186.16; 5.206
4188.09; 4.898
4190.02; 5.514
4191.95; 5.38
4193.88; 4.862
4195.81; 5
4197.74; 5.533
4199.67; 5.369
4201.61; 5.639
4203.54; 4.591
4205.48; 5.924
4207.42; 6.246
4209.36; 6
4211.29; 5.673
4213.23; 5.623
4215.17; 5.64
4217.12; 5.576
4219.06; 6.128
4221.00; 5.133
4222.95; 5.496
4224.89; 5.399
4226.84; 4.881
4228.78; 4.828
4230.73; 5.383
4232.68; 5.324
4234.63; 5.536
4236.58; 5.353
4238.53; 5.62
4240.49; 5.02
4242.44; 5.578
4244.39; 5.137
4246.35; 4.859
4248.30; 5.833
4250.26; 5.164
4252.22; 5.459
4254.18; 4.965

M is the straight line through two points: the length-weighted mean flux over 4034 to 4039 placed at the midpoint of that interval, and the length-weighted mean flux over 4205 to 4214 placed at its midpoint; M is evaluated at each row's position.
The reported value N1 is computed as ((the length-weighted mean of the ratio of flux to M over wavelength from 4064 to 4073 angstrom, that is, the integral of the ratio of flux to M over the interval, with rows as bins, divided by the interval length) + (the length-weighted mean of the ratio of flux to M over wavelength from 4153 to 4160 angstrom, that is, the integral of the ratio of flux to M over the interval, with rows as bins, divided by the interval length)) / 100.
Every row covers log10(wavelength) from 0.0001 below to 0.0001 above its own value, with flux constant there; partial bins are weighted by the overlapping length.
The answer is 0.0184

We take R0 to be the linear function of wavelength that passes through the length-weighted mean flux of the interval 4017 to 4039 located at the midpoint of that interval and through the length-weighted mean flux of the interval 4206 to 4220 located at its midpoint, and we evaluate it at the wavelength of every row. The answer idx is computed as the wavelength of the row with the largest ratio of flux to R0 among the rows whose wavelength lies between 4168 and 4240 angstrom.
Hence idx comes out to 4207.42 angstrom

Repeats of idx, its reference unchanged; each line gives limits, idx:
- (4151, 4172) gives 4168.84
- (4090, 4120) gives 4113.54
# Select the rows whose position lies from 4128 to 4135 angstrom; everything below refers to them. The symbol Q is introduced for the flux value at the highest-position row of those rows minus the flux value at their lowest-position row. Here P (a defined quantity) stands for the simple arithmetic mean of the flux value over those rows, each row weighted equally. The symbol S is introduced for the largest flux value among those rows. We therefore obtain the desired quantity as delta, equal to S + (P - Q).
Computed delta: 10.4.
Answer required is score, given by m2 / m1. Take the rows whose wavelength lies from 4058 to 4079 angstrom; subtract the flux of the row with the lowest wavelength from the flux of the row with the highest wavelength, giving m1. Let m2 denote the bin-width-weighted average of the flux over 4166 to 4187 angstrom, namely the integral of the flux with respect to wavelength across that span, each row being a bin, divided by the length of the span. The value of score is -7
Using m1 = -0.7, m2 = 5.35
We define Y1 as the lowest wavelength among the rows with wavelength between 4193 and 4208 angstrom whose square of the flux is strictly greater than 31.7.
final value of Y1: 4201.61 angstrom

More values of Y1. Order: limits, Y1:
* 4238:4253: 4248.30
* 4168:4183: 4168.84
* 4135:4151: 4136.33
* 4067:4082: 4068.32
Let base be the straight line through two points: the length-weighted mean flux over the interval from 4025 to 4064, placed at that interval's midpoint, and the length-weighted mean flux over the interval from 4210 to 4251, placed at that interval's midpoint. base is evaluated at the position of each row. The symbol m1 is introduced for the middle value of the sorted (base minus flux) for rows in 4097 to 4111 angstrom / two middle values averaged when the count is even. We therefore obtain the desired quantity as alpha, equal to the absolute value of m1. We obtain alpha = 0.9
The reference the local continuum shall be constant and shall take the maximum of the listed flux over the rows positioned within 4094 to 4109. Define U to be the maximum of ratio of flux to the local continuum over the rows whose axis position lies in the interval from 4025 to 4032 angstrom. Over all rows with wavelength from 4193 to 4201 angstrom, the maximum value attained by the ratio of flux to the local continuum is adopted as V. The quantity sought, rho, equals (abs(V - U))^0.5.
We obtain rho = 0.25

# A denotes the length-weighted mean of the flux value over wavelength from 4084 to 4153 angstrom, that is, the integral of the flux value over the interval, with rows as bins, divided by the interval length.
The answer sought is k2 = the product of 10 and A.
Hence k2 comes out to 50.7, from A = 5.1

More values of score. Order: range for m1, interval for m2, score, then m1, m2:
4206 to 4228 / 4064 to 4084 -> -4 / -1.4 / 5.34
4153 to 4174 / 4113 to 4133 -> 45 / 0.1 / 5.15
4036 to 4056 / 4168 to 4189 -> -7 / -0.8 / 5.29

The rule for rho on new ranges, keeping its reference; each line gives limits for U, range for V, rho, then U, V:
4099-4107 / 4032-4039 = 0.56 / 1.00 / 1.31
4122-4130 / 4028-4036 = 0.31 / 1.07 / 1.17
